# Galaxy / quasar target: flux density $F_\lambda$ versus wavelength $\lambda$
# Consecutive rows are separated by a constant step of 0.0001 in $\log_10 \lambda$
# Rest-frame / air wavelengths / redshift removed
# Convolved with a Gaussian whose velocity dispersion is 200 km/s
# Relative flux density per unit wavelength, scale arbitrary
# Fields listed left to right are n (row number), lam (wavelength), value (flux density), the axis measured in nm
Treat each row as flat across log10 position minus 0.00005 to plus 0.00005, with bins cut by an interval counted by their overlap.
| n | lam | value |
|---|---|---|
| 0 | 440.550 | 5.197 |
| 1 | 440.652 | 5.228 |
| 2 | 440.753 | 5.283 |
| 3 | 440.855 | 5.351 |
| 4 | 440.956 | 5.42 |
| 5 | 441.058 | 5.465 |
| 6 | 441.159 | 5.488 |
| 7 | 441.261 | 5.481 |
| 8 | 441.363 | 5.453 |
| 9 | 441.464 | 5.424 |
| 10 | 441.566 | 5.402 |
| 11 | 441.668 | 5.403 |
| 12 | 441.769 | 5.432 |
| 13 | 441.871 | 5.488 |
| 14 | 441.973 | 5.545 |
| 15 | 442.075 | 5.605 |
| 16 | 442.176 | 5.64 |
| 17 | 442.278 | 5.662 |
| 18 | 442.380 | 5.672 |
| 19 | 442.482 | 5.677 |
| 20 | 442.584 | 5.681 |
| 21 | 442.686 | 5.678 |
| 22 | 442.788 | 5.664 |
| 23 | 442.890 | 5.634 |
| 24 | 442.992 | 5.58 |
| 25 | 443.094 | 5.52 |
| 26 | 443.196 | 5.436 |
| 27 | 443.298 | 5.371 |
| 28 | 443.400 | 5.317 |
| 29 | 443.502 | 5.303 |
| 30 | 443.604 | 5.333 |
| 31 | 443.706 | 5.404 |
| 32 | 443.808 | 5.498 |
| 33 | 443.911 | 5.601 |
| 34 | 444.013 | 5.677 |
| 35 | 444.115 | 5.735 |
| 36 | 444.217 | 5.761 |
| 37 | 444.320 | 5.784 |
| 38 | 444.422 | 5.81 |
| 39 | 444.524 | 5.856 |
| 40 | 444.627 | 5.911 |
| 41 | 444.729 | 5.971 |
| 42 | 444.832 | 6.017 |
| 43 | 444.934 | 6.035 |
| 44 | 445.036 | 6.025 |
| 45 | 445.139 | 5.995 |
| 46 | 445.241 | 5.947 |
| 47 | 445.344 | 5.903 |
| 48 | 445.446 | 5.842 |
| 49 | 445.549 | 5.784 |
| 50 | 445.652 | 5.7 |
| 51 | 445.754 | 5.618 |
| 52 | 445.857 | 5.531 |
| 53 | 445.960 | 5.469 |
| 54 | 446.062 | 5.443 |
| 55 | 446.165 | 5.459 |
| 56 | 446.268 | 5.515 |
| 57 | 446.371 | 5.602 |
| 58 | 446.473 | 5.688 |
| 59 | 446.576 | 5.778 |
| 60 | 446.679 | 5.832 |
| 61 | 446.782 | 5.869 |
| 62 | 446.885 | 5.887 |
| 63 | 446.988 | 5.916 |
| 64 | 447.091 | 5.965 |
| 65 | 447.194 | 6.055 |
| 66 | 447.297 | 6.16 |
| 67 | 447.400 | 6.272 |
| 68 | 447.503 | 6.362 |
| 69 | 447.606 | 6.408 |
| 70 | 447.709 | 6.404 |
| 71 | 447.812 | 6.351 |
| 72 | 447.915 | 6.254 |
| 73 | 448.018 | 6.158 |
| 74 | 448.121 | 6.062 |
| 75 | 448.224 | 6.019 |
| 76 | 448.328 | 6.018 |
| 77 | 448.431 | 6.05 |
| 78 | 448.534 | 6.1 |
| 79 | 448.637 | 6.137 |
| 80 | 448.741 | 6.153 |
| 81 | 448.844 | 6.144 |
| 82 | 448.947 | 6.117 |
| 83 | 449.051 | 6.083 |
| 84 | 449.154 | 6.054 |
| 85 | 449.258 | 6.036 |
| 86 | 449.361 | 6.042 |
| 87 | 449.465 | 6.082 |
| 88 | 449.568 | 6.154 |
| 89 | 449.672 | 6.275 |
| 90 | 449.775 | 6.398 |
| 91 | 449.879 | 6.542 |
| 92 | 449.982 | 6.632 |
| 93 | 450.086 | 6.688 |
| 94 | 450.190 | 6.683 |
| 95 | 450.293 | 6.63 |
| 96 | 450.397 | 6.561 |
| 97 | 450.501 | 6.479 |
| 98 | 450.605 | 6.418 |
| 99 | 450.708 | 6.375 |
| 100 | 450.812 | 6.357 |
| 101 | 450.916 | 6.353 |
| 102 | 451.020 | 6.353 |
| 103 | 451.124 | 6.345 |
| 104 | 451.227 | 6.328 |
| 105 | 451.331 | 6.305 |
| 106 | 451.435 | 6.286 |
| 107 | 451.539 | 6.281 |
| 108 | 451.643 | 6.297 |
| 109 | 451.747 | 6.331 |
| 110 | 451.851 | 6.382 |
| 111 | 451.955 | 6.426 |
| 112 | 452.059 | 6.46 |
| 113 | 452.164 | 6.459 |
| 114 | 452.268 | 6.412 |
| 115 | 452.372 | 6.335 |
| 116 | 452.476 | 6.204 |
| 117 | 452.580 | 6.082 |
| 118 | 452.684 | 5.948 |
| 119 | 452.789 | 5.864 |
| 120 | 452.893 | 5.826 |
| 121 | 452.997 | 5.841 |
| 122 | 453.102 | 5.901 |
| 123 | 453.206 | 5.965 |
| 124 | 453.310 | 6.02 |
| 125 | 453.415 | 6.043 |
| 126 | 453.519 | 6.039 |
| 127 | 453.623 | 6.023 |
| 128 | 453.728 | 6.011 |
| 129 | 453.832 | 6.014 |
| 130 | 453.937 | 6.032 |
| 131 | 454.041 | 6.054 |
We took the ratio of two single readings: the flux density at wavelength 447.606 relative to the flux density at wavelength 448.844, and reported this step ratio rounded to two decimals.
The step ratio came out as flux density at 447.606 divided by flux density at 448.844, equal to 1.04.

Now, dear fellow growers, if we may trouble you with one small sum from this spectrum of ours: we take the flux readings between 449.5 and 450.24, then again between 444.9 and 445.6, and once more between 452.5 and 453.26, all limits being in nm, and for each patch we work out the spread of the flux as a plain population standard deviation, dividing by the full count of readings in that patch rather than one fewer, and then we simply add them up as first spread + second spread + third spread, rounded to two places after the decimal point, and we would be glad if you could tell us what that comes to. 0.37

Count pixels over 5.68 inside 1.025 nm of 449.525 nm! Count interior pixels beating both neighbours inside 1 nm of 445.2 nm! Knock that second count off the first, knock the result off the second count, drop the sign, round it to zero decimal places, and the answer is 18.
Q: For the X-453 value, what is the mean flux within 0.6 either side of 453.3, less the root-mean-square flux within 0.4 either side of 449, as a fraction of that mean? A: -0.023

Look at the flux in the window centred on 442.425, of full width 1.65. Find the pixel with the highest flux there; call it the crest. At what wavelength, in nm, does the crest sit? 442.584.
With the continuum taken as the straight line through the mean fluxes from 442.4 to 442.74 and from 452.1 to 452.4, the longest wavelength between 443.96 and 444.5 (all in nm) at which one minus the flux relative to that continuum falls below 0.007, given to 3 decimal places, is 444.422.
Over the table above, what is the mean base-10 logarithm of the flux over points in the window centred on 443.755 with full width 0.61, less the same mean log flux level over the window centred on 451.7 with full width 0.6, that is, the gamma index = -0.064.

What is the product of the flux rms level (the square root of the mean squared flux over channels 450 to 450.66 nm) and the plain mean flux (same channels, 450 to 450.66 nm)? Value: 43.3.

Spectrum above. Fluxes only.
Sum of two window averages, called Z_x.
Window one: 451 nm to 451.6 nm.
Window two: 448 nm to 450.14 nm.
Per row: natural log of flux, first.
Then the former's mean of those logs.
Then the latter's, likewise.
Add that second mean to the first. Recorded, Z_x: 3.67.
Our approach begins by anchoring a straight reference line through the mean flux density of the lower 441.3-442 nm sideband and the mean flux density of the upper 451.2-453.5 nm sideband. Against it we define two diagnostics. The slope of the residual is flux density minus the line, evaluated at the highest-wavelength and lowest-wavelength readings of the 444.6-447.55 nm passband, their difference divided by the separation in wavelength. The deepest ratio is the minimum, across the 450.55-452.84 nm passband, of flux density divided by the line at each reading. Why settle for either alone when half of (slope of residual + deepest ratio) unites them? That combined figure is 0.52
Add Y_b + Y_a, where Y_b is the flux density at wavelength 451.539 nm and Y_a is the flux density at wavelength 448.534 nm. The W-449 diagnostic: 12.4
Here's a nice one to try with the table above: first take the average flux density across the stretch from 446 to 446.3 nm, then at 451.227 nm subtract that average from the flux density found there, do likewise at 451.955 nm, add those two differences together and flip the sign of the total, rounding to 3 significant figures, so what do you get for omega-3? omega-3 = -1.81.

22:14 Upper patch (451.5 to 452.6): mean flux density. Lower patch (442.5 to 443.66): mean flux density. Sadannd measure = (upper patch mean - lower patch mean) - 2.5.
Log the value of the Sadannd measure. -1.7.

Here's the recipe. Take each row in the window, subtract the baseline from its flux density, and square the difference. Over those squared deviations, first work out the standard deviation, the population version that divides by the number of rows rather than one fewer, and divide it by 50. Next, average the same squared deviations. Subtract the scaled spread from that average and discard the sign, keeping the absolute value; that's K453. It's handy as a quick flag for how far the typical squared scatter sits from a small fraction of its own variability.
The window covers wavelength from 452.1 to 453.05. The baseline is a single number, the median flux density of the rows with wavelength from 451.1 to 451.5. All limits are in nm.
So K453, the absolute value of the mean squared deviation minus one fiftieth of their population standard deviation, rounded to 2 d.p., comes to 0.10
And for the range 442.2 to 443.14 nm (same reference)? 0.46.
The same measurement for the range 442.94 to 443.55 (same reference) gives 0.81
